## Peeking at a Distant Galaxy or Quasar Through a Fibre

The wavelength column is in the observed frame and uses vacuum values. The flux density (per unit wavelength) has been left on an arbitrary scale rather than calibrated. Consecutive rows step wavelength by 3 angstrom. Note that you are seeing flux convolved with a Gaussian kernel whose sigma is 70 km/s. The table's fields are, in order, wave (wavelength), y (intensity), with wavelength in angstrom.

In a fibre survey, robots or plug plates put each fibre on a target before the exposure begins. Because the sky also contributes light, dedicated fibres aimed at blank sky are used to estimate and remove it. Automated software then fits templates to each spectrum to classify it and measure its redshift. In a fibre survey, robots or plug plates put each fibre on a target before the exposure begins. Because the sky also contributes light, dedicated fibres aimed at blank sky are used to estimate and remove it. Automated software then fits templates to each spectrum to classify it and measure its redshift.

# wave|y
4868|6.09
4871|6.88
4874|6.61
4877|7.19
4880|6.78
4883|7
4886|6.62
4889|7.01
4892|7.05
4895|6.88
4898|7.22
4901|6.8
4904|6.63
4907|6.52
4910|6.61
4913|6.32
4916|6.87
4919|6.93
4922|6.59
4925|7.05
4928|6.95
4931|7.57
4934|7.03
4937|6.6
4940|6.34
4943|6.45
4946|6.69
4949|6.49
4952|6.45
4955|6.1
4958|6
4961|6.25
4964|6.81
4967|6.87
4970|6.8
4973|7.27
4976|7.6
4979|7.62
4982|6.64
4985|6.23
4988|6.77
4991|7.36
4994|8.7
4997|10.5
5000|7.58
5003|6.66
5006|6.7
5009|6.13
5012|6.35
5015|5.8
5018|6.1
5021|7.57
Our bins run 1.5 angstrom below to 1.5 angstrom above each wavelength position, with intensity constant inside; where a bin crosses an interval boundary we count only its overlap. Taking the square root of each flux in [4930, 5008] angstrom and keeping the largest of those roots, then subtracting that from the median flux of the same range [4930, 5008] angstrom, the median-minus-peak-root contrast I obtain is 3.5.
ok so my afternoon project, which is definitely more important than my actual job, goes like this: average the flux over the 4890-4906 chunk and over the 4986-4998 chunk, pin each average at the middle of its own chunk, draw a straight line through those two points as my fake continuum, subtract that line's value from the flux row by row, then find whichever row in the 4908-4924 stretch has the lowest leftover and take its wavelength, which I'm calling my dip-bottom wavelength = 4913 angstrom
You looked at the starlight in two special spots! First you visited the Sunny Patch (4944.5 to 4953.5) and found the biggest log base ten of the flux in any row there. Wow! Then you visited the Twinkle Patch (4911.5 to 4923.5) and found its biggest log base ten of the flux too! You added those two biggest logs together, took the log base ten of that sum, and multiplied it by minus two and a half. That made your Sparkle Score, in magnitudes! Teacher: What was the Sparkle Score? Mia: -0.554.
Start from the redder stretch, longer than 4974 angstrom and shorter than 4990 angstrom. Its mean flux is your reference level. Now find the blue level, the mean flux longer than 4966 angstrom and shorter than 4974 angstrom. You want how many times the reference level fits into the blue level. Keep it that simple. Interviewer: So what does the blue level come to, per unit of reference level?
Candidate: 1.00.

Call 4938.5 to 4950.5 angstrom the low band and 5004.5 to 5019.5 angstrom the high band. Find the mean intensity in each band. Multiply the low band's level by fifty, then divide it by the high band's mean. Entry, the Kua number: 52.2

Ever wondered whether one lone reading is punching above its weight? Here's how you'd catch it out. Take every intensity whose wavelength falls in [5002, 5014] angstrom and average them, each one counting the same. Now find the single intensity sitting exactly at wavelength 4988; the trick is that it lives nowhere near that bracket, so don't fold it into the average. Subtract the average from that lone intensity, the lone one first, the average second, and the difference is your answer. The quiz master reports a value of 0.3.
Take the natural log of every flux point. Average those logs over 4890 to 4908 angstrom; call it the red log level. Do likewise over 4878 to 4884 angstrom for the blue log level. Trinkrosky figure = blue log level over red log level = 1.00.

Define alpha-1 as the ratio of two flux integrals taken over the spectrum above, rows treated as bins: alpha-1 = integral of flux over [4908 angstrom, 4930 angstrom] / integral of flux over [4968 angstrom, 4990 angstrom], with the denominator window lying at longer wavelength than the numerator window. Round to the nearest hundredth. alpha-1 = 0.97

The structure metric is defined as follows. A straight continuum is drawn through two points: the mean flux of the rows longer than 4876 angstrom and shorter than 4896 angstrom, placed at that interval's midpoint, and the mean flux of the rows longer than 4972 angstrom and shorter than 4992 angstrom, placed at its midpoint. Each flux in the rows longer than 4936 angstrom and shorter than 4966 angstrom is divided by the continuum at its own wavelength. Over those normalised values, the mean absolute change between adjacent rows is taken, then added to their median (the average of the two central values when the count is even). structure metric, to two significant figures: 0.95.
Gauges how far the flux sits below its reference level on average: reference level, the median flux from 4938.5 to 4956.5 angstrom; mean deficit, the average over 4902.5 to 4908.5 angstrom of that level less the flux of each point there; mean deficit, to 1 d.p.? -0.1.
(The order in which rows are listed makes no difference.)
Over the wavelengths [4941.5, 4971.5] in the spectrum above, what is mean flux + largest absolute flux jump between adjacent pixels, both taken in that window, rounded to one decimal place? 7.1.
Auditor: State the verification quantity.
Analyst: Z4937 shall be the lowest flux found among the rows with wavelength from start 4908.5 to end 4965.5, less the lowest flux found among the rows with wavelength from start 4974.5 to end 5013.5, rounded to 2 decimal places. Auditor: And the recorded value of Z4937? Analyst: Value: -0.13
